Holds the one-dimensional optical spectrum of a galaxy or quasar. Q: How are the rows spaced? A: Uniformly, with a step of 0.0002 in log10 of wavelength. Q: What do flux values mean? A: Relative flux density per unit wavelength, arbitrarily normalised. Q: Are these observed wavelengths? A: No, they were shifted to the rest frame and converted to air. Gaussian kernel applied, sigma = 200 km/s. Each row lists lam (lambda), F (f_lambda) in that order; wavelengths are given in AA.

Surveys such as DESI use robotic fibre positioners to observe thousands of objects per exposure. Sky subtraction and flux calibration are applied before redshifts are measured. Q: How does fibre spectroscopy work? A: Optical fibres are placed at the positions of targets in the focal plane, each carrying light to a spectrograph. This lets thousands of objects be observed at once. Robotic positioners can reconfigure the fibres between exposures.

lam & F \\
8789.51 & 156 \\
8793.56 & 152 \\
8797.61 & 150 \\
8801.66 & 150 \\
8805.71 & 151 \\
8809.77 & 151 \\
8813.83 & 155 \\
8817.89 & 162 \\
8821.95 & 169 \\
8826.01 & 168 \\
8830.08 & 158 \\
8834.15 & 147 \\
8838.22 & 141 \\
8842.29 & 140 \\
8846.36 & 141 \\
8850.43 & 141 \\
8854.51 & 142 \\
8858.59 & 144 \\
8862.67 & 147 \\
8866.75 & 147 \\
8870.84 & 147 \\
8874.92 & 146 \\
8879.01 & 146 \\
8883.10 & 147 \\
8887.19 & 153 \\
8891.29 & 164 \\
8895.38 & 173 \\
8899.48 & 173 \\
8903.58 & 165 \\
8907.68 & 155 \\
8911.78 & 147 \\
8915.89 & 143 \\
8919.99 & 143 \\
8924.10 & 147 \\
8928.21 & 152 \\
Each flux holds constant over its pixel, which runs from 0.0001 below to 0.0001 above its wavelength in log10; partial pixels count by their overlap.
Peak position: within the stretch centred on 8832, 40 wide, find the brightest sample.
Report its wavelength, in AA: 8821.95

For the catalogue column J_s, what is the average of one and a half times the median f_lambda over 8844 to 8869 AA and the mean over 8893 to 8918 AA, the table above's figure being 187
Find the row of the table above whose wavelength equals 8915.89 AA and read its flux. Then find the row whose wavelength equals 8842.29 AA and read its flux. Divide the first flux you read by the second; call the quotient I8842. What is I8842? 1.02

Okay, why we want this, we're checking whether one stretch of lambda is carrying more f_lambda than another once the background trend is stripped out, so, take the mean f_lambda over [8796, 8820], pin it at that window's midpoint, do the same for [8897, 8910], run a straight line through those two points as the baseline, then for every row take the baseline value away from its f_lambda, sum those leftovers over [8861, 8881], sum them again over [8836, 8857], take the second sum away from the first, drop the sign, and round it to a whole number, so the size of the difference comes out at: 14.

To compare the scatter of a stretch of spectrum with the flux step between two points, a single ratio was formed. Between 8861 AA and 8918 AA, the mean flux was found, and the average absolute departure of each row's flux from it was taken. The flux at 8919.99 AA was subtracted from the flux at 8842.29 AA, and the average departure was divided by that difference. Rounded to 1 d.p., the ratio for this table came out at -2.9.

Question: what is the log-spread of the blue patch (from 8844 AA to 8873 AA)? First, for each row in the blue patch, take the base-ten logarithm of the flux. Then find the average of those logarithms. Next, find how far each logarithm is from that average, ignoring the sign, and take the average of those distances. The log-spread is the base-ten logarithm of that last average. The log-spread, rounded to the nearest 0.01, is -2.13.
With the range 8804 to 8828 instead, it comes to -1.72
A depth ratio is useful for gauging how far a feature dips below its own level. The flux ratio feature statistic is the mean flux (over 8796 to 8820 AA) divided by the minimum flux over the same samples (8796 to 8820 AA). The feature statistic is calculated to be 1.02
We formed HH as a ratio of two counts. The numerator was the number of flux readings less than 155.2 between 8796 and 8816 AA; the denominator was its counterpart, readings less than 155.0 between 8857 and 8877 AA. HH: 1.0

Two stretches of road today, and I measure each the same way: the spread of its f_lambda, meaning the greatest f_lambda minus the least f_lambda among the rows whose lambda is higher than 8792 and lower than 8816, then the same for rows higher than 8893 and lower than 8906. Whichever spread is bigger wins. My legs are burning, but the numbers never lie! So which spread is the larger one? 8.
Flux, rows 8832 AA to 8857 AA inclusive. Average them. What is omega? 142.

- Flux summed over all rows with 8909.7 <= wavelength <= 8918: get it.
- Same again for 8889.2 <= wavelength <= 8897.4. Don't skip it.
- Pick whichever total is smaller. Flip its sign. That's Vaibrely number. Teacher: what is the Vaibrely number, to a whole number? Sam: -290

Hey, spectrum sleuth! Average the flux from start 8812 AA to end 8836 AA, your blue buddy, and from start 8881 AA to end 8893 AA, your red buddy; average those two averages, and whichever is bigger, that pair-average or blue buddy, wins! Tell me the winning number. 160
